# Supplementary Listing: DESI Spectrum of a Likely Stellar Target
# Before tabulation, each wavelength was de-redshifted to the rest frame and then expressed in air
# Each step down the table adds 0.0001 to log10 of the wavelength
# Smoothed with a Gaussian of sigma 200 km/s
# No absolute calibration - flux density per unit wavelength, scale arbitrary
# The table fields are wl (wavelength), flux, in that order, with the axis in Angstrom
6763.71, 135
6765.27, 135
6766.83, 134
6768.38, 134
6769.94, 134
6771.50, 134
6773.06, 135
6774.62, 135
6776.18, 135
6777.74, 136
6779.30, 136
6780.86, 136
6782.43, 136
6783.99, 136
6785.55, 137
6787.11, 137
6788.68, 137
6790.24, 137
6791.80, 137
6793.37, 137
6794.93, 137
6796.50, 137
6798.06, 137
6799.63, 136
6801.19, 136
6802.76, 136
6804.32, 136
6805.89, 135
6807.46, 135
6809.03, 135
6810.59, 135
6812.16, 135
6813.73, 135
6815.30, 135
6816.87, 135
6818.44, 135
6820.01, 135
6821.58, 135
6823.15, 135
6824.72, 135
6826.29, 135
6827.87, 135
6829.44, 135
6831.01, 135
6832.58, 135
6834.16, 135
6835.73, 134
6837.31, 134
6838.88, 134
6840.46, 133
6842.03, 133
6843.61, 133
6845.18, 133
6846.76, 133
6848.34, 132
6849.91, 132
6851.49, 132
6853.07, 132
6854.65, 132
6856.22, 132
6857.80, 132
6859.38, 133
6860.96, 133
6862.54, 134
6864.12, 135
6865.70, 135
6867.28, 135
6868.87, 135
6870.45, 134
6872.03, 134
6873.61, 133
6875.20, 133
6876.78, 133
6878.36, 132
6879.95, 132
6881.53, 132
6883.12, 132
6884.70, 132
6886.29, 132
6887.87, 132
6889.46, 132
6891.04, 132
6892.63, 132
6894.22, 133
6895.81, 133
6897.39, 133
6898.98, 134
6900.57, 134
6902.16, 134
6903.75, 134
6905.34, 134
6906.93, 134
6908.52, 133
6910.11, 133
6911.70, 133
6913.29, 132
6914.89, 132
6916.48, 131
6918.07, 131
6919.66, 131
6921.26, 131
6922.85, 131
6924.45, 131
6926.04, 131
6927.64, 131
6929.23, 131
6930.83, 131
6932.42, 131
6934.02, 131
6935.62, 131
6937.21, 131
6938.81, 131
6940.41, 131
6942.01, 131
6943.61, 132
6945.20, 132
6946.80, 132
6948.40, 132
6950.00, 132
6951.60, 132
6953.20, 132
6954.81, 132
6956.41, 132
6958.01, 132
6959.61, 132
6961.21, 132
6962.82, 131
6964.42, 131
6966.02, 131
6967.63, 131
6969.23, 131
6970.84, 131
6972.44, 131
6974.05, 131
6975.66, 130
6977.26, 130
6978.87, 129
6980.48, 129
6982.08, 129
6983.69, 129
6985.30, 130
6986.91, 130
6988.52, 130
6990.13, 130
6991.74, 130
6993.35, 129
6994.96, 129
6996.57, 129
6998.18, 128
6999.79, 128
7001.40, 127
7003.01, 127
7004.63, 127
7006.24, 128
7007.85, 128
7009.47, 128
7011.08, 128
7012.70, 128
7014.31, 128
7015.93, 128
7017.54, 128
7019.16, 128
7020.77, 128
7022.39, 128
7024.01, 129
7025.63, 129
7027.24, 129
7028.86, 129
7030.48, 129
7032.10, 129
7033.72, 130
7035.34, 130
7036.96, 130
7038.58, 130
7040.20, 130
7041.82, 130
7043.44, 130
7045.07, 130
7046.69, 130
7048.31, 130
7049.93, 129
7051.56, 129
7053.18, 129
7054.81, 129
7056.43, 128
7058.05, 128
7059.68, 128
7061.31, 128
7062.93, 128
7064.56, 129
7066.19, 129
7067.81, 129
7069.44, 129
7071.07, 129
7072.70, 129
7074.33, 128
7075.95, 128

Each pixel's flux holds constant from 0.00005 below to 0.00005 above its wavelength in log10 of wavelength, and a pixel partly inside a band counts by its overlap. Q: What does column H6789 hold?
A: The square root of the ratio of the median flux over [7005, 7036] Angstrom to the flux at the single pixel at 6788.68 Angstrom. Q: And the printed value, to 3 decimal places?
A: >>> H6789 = 0.967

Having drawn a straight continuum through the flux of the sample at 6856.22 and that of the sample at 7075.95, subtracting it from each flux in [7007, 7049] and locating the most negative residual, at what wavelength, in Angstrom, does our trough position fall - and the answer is 7007.85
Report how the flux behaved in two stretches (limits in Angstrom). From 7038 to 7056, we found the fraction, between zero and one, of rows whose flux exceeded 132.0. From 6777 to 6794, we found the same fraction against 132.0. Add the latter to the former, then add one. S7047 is 2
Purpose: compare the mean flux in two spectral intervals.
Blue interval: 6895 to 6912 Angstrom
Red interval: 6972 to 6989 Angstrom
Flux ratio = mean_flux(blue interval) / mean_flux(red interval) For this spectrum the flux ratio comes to 1.03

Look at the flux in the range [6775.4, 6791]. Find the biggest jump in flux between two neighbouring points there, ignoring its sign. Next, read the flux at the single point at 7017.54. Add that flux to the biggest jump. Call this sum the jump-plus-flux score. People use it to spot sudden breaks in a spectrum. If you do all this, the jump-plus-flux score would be 129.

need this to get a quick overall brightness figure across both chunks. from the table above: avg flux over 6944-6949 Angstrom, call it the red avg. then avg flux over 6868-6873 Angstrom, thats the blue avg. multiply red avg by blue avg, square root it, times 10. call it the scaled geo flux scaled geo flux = 1332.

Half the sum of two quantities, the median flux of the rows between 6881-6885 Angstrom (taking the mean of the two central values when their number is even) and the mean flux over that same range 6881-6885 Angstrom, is 132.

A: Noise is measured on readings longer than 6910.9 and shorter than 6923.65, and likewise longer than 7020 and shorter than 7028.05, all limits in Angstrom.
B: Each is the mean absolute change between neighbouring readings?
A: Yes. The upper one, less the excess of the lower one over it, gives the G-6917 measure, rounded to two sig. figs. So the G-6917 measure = 0.21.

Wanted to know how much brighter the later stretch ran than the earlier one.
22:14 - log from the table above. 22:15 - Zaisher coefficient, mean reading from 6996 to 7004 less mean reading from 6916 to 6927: -3.2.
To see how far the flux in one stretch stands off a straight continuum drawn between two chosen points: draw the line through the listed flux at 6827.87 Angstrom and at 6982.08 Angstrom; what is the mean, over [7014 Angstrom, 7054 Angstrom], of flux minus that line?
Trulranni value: 2.2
